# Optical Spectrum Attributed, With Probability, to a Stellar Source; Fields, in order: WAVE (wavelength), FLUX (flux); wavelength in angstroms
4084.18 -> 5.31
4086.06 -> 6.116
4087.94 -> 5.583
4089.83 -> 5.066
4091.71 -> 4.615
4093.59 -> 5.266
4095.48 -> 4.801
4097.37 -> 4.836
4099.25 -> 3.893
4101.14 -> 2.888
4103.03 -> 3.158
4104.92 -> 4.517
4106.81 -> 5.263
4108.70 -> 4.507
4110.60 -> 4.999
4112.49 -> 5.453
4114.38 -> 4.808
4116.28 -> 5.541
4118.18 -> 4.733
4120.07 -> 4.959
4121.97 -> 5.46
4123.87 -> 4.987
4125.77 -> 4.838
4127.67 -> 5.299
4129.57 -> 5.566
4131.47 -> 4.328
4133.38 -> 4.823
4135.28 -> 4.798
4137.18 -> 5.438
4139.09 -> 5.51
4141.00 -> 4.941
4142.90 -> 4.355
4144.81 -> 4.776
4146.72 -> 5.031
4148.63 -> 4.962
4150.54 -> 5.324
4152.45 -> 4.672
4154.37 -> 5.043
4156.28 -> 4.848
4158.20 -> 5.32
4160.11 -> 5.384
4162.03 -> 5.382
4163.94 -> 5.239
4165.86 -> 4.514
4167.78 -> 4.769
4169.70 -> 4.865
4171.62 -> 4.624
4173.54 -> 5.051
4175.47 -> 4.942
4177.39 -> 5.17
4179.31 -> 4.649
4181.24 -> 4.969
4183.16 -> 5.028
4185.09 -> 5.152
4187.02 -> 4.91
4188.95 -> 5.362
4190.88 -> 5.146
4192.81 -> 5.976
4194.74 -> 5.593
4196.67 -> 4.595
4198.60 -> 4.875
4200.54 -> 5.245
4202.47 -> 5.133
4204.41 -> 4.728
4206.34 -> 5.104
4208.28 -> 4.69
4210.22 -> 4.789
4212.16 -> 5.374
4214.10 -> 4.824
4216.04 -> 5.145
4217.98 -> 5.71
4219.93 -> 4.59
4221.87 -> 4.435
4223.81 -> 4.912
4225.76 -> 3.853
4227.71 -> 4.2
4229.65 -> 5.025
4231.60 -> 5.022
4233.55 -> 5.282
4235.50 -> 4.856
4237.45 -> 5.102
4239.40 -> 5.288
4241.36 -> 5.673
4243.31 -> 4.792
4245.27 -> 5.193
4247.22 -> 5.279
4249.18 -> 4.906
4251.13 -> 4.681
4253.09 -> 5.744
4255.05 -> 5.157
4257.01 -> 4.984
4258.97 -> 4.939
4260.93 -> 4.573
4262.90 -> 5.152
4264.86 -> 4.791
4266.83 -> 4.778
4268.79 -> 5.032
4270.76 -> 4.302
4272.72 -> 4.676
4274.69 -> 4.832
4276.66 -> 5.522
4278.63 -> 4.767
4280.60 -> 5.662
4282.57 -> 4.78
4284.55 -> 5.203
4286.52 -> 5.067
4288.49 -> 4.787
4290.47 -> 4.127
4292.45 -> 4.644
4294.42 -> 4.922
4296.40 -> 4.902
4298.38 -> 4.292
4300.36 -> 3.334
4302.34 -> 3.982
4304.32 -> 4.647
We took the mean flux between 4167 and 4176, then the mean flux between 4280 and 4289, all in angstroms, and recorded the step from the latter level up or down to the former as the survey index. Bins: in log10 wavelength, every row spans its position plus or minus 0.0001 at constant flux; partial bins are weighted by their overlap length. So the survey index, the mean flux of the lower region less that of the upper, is -0.25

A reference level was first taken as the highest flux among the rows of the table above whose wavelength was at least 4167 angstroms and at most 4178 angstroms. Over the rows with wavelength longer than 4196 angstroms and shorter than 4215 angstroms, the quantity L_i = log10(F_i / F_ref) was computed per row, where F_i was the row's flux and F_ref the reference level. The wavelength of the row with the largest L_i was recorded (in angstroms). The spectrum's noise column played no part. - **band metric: 4212.16 angstroms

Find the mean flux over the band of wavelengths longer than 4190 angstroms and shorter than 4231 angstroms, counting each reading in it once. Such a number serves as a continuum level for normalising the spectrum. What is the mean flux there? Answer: 4.95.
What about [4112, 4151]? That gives 5.04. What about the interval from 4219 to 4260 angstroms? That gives 4.95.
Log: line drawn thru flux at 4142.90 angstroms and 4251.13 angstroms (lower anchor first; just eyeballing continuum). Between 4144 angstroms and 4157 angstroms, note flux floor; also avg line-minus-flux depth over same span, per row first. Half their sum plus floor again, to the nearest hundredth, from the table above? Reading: 6.72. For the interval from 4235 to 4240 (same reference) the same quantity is 7.06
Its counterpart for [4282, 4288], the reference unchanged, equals 7.05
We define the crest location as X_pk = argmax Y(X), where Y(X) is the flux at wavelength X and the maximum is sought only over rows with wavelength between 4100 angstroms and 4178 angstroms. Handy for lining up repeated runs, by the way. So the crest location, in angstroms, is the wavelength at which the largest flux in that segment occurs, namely 4129.57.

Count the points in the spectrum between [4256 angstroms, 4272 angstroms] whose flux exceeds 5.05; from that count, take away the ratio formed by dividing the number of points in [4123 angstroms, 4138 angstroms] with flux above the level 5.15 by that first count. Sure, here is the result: -2.0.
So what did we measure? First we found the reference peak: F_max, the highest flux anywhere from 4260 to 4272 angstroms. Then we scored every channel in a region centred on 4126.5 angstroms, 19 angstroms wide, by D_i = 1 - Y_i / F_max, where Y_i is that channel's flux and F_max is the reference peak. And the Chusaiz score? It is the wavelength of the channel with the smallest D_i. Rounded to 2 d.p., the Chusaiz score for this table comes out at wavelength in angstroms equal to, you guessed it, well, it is 4129.57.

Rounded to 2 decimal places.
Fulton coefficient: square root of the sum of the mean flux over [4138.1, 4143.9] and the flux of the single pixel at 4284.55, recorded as 3.18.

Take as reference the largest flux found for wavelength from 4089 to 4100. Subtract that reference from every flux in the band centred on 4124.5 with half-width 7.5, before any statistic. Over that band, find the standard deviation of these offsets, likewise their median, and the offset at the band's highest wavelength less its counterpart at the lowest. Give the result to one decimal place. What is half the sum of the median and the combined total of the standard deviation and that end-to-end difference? -0.2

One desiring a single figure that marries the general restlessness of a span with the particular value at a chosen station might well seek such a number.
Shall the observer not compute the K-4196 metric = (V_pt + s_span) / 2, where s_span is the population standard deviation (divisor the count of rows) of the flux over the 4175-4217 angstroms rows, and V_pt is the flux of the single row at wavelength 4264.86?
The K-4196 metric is 2.55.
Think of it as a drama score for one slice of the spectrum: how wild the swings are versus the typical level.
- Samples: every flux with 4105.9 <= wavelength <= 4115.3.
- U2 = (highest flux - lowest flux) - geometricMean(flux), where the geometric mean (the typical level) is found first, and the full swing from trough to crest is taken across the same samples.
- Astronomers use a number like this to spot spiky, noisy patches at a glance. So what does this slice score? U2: -4.05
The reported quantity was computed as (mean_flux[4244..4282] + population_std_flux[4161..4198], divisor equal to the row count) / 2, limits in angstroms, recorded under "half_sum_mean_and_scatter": 2.68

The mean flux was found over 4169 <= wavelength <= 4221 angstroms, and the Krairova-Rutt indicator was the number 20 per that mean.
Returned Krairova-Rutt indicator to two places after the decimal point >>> 3.96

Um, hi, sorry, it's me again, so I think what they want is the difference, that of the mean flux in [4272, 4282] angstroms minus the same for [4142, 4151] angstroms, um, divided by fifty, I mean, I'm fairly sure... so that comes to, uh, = 0.004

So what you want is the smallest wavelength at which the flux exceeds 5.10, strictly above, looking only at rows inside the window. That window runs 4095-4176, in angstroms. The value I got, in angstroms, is 4106.81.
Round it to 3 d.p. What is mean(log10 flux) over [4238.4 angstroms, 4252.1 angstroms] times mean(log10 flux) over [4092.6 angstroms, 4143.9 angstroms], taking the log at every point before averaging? 0.480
